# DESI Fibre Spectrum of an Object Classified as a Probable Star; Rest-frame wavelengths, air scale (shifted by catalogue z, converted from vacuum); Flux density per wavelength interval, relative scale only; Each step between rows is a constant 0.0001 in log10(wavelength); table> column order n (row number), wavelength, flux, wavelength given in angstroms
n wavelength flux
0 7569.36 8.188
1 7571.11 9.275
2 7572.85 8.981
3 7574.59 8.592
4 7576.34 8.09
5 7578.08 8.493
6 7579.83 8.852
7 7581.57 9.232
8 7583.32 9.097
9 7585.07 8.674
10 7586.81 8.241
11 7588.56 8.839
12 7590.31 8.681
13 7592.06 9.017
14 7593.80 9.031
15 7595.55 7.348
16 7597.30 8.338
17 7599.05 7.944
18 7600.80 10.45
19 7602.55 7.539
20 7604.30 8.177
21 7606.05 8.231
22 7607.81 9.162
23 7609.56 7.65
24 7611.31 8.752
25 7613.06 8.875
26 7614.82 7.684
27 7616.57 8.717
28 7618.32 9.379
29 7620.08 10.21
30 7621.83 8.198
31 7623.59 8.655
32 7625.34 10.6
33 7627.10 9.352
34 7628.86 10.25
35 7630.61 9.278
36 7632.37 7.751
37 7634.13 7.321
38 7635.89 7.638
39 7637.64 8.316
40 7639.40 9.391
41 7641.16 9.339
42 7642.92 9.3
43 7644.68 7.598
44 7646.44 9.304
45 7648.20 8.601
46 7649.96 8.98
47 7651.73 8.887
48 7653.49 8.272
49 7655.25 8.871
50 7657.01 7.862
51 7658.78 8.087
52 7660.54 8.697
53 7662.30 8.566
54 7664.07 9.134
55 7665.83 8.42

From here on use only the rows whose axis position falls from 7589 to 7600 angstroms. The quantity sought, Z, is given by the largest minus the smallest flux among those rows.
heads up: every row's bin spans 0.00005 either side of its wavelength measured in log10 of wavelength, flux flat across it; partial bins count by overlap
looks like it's 1.7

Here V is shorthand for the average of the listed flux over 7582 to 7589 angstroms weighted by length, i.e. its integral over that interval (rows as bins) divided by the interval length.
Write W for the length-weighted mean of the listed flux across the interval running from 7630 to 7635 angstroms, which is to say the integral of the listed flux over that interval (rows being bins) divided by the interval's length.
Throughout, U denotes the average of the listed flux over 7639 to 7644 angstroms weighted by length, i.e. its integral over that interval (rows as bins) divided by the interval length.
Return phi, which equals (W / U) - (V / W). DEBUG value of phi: -0.22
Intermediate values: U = 9.3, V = 8.73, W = 8.05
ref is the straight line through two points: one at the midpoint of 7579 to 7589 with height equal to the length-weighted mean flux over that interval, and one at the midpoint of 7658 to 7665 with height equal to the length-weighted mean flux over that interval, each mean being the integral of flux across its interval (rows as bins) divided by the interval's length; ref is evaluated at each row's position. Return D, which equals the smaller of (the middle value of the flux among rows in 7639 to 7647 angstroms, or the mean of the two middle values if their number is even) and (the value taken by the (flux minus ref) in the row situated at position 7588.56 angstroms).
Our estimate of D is 0.0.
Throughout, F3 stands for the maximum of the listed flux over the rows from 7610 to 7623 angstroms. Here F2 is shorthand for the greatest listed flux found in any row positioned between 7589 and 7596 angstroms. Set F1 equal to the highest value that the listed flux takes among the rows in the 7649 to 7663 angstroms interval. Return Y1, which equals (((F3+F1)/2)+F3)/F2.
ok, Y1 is 2.2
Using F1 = 8.98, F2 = 9.031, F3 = 10.21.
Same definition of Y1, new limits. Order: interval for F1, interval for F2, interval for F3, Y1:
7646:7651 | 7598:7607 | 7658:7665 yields 1.8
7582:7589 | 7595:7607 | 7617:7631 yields 2.0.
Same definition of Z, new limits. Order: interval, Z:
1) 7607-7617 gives 1.5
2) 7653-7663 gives 1.0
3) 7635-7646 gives 1.8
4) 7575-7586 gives 1.1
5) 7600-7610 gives 2.9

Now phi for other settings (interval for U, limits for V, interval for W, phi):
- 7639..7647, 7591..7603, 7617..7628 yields 0.13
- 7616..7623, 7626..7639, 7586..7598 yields -0.08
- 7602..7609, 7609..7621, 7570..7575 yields 0.10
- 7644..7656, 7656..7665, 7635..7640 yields -0.04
